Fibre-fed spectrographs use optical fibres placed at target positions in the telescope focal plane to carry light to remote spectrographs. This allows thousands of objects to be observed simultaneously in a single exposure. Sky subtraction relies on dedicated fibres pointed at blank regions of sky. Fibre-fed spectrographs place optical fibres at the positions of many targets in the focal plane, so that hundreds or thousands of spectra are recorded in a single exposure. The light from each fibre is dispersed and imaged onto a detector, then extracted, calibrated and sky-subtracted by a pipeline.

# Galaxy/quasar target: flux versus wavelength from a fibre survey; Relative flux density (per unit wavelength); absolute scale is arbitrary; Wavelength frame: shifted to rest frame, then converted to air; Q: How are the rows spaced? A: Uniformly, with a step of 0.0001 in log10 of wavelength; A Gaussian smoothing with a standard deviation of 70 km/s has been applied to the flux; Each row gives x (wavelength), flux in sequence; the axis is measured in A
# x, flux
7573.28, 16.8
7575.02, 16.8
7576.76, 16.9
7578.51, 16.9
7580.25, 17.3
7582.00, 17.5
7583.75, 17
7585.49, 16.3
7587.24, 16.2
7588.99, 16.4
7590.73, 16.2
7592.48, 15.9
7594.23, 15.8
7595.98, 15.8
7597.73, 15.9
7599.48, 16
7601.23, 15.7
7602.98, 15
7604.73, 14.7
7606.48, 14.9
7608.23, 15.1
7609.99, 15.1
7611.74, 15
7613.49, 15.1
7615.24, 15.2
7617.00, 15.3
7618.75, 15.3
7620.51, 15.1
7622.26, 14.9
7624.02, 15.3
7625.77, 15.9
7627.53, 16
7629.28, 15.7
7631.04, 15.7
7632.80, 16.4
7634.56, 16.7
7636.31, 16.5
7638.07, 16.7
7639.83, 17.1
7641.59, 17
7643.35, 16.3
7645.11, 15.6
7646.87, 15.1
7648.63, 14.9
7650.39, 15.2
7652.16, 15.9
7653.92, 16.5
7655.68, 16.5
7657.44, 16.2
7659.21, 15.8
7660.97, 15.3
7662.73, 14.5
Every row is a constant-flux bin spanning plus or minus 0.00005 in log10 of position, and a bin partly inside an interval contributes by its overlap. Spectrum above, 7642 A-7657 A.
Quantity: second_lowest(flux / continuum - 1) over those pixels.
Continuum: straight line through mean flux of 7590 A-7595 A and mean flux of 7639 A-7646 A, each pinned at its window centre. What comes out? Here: -0.087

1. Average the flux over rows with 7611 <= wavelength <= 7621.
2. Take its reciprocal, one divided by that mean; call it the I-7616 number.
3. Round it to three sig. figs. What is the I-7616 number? 0.0659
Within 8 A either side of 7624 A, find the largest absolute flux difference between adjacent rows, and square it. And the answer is 0.36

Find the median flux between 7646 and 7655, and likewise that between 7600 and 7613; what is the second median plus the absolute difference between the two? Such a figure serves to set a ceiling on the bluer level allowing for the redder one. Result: 15.2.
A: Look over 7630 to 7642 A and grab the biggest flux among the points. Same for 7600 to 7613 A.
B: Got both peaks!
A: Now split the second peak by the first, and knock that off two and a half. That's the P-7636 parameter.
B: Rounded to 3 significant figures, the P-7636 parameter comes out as 1.58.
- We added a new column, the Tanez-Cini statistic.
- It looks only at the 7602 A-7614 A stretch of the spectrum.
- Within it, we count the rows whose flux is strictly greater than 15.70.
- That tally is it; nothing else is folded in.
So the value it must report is 0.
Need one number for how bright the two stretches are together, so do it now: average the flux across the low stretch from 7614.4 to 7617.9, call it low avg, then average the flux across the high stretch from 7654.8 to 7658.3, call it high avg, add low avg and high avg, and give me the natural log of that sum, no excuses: 3.45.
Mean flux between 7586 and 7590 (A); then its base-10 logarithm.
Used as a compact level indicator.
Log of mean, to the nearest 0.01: 1.21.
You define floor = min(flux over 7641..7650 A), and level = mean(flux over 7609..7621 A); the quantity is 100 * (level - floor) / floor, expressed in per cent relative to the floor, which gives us 1.7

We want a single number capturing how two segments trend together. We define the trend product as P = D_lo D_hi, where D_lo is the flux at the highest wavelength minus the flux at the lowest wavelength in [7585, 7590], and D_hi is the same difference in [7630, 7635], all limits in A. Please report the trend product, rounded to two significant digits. 0.10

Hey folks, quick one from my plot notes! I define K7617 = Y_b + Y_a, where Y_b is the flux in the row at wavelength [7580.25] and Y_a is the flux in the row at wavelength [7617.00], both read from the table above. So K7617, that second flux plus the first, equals 32.6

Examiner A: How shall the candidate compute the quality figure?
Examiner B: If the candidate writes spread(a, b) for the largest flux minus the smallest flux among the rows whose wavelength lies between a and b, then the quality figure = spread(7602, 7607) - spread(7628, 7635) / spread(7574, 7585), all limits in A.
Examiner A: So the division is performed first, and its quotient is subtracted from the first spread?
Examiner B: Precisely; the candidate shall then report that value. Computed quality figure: -1.1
